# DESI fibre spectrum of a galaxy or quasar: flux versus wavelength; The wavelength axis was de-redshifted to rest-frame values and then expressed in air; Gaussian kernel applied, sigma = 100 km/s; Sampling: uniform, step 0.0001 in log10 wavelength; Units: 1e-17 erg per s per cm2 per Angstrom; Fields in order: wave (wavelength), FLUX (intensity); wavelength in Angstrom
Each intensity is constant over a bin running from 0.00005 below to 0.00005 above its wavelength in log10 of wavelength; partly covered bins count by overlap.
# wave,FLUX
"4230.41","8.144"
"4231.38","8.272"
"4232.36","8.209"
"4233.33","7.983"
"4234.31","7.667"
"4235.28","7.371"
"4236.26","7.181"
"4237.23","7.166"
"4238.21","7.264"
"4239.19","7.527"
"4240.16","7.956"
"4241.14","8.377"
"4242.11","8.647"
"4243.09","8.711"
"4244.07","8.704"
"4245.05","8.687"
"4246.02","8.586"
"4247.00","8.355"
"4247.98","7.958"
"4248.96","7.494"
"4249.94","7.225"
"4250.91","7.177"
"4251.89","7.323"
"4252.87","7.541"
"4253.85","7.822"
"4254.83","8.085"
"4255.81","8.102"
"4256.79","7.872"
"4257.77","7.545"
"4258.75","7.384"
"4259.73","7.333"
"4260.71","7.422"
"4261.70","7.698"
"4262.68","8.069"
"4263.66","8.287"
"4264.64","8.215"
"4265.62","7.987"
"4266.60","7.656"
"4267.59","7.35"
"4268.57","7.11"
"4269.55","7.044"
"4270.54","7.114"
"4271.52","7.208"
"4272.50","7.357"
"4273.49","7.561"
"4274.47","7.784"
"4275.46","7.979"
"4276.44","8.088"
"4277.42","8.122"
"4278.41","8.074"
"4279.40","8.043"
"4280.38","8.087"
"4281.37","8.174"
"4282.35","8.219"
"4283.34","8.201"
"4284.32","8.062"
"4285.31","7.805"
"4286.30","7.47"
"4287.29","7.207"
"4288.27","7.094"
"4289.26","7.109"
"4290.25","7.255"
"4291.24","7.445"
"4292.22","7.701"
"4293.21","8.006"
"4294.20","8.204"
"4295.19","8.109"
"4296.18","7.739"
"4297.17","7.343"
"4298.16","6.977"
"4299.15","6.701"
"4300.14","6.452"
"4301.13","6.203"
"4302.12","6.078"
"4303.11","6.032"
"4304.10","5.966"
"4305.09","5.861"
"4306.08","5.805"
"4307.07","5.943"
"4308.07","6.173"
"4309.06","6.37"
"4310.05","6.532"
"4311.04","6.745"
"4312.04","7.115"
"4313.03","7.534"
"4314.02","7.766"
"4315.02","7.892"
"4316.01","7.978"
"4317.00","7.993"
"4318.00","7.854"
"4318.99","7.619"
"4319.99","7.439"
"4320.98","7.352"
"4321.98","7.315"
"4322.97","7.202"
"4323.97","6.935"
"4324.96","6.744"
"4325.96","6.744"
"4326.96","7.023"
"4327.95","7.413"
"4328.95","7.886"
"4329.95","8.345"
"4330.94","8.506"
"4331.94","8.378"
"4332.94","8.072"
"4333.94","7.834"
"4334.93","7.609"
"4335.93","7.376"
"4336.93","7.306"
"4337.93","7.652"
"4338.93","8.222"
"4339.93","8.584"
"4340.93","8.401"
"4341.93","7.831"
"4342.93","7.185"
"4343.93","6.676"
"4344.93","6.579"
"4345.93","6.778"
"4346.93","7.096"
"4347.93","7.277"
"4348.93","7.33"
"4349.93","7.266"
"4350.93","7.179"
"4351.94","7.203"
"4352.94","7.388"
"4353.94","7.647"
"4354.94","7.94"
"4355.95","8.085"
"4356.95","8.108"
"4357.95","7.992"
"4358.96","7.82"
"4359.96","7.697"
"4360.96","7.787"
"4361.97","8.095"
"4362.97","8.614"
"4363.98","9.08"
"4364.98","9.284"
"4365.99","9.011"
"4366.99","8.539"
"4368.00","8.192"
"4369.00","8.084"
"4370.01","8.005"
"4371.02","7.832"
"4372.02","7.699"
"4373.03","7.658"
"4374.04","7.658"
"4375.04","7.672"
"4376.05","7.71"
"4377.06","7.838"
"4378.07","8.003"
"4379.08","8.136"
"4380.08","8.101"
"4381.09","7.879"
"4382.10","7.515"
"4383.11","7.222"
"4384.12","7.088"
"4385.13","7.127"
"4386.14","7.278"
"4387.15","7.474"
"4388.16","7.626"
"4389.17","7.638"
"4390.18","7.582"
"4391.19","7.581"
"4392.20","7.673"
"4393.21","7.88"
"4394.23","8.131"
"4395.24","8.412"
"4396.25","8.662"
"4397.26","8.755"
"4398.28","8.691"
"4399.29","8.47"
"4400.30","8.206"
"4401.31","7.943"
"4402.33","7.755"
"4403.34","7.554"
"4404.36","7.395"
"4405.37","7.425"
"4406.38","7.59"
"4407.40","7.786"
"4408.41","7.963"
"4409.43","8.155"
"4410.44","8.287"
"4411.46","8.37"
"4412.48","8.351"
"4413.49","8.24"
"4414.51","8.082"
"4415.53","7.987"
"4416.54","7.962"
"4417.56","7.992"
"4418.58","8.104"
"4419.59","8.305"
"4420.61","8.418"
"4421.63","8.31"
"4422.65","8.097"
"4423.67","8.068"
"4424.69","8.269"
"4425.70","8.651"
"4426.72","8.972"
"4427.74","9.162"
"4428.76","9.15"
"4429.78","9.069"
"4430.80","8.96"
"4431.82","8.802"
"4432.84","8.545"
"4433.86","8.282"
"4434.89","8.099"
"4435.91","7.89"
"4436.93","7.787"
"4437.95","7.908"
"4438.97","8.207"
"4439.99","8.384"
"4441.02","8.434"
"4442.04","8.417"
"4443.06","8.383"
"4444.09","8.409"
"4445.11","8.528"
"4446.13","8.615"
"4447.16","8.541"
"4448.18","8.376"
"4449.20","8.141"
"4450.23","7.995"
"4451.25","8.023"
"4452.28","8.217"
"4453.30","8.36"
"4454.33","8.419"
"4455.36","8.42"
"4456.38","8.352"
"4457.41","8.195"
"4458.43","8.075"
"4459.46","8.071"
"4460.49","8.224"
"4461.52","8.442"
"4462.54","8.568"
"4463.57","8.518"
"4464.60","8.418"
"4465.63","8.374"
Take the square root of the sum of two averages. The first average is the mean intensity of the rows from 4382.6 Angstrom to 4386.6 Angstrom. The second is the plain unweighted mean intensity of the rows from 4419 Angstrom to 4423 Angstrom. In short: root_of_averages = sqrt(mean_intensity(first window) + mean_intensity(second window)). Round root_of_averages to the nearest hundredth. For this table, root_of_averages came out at 3.93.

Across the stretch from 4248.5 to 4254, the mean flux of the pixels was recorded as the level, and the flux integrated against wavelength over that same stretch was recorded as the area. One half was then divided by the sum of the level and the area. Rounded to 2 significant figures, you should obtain 0.010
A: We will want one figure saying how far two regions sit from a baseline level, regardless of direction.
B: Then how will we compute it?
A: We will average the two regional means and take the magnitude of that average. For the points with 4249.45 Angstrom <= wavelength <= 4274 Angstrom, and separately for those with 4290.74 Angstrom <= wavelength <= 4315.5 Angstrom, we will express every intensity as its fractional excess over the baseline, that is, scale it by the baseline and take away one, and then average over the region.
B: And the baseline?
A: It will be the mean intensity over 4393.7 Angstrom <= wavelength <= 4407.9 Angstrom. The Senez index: 0.10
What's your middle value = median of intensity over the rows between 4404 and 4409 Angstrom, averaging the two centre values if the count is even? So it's 7.6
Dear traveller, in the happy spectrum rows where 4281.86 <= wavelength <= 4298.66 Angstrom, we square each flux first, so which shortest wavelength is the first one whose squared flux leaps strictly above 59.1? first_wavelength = 4282.35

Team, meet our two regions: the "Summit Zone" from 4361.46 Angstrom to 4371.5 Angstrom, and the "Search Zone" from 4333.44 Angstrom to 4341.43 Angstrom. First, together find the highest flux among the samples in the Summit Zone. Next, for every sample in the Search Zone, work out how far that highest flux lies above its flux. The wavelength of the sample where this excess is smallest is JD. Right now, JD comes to 4339.93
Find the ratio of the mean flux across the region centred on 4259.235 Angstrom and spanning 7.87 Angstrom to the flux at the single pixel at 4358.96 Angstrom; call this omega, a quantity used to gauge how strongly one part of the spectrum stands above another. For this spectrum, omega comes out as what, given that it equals 0.98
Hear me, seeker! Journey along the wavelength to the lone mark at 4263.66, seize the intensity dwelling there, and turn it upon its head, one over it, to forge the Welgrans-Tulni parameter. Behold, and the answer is 0.121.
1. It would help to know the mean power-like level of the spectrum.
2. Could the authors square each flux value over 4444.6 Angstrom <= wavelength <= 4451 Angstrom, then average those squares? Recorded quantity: 70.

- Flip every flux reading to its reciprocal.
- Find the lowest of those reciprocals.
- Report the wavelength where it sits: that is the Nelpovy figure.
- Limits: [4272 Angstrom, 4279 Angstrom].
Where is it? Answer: 4277.42 Angstrom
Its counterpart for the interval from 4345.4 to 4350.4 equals 4348.93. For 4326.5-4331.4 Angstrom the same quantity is 4330.94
